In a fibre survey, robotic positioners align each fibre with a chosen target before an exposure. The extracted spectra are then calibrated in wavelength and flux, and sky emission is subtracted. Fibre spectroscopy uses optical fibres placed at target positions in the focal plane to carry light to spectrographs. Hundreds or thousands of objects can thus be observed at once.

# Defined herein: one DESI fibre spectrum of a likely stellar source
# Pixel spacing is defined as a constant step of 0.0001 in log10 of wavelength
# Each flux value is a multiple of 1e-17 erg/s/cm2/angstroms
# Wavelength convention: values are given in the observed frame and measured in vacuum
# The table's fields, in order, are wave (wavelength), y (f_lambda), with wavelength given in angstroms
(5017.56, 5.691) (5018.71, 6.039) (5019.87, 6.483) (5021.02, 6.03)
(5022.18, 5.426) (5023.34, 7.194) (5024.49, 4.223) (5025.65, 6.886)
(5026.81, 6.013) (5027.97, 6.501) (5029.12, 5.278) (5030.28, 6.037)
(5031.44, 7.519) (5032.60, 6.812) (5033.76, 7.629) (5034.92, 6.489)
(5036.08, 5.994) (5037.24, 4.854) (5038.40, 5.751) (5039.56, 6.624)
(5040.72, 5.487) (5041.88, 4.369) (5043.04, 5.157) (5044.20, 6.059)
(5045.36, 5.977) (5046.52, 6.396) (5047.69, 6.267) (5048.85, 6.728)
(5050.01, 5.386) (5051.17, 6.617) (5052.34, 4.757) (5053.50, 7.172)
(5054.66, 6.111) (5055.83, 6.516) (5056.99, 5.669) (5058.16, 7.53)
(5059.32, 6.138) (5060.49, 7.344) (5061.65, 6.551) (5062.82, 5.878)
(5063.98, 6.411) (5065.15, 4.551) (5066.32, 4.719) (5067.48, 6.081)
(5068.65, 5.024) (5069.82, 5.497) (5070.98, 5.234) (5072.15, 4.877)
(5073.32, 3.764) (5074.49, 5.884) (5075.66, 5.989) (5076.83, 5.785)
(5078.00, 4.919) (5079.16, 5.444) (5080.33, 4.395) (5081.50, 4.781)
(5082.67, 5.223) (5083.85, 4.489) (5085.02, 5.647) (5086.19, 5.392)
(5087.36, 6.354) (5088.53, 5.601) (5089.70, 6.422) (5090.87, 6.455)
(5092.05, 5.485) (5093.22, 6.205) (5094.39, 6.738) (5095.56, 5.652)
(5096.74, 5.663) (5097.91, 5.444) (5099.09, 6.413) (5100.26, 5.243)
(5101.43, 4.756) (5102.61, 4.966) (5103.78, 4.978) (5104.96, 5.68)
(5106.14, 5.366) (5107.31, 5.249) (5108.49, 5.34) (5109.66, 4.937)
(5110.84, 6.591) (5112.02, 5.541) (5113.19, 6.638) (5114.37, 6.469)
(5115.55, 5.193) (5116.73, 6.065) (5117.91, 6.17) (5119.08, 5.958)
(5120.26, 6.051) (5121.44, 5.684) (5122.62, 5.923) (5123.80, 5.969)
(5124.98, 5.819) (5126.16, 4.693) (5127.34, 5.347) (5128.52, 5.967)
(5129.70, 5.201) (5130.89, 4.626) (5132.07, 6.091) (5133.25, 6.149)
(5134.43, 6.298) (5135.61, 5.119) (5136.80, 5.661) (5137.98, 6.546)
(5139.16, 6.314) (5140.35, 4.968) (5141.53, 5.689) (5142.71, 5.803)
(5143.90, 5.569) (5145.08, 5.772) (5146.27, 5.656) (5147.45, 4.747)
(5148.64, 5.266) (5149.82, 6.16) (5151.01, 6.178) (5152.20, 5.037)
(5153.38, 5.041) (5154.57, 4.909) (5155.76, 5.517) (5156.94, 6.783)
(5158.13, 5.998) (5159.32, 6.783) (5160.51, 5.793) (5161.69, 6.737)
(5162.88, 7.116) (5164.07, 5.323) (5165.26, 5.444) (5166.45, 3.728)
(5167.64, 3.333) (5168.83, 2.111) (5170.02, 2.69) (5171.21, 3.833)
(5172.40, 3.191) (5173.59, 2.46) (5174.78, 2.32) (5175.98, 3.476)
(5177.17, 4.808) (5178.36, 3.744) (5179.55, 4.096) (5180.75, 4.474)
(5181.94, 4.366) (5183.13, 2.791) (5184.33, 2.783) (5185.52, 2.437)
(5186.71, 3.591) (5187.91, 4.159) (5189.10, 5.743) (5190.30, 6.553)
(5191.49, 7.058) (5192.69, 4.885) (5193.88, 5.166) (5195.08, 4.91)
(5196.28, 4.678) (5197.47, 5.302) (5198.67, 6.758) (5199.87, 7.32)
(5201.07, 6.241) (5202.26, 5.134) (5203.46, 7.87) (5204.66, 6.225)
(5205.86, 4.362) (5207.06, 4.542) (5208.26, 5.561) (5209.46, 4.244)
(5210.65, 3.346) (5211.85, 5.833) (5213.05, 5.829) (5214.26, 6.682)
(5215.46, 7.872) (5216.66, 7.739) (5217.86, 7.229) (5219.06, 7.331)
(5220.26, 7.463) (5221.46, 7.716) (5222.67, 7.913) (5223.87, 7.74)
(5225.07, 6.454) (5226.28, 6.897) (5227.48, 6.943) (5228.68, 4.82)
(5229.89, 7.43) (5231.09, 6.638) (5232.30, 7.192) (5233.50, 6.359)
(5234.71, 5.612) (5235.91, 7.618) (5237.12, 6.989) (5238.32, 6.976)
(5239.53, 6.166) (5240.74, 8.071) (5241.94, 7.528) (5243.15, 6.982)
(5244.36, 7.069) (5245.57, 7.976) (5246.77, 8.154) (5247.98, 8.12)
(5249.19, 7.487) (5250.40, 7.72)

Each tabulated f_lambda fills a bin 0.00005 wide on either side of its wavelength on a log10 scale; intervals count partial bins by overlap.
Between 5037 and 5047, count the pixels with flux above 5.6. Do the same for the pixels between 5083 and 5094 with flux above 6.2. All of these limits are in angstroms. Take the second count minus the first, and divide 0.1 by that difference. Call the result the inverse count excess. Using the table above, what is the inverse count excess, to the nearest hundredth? -0.10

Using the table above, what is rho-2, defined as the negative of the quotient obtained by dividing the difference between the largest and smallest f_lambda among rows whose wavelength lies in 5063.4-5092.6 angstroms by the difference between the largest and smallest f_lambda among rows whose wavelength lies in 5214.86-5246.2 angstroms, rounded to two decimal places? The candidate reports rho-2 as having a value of -0.83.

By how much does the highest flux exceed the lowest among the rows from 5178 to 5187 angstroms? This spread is 2.0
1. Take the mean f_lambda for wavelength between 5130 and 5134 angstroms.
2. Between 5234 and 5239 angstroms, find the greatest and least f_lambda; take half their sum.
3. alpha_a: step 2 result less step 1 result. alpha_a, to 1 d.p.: 1.0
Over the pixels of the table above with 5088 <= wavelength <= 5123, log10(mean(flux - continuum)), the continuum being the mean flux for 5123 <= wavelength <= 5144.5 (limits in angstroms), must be -1.0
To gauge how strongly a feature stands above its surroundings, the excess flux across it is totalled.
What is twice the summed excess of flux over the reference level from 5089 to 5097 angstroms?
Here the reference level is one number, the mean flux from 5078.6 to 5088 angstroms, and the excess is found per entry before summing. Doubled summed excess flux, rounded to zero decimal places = 12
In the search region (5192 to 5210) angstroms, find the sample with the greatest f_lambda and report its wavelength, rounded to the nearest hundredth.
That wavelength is 5203.46 angstroms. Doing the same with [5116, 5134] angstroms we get 5117.91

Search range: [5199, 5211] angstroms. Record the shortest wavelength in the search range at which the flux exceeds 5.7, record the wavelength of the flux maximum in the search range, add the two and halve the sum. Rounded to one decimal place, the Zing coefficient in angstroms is 5201.7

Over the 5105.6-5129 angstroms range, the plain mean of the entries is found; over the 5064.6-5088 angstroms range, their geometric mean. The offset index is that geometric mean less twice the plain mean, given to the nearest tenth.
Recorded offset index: -6.3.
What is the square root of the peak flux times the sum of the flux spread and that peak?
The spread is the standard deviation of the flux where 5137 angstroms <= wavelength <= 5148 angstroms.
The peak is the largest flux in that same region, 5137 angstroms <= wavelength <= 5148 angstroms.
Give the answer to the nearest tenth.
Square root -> 6.8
